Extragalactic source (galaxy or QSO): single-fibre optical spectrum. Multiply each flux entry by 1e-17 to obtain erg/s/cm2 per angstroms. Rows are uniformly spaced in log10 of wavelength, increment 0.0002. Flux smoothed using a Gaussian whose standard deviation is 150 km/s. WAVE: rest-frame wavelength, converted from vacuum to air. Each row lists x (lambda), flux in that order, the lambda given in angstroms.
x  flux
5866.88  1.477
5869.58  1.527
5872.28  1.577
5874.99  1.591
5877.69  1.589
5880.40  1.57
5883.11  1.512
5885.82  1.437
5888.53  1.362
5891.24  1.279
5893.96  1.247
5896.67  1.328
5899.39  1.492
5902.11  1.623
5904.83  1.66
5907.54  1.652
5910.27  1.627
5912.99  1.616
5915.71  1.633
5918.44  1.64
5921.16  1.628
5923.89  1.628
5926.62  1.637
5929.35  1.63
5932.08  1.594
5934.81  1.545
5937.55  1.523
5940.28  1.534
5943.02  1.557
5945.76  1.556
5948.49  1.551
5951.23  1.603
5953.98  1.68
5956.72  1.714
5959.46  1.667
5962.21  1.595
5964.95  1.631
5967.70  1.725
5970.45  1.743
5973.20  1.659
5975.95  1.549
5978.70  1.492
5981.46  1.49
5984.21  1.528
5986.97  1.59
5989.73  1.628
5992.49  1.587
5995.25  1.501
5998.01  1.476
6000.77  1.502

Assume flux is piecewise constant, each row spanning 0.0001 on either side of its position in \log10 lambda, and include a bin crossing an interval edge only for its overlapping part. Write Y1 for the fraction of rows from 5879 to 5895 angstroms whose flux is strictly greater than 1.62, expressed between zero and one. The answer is 0.00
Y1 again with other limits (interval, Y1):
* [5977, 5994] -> 0.17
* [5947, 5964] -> 0.50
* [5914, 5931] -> 1.00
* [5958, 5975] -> 0.83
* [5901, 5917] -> 0.83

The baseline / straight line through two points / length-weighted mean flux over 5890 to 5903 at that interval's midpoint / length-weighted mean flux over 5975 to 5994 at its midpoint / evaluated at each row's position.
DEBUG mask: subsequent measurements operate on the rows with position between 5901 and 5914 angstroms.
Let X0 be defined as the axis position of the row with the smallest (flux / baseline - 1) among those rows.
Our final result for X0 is 5912.99 angstroms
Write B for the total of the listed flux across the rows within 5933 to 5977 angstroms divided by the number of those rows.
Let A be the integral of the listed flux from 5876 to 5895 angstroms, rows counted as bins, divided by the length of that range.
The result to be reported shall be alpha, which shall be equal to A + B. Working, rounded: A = 1.43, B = 1.61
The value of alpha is 3.05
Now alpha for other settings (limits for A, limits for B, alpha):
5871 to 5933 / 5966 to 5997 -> 3.14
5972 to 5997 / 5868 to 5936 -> 3.10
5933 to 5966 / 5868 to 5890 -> 3.12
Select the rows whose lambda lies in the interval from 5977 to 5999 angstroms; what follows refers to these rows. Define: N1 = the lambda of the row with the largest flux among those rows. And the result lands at 5989.73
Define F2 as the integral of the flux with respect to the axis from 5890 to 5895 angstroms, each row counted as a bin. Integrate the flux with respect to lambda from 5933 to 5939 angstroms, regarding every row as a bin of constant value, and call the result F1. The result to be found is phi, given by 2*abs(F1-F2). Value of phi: 6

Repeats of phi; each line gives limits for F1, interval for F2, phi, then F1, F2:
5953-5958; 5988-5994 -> 2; 8.5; 9.6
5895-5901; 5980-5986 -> 1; 8.5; 9.1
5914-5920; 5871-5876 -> 4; 9.8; 7.9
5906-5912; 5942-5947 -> 4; 9.8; 7.8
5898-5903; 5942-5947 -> 0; 7.7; 7.8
